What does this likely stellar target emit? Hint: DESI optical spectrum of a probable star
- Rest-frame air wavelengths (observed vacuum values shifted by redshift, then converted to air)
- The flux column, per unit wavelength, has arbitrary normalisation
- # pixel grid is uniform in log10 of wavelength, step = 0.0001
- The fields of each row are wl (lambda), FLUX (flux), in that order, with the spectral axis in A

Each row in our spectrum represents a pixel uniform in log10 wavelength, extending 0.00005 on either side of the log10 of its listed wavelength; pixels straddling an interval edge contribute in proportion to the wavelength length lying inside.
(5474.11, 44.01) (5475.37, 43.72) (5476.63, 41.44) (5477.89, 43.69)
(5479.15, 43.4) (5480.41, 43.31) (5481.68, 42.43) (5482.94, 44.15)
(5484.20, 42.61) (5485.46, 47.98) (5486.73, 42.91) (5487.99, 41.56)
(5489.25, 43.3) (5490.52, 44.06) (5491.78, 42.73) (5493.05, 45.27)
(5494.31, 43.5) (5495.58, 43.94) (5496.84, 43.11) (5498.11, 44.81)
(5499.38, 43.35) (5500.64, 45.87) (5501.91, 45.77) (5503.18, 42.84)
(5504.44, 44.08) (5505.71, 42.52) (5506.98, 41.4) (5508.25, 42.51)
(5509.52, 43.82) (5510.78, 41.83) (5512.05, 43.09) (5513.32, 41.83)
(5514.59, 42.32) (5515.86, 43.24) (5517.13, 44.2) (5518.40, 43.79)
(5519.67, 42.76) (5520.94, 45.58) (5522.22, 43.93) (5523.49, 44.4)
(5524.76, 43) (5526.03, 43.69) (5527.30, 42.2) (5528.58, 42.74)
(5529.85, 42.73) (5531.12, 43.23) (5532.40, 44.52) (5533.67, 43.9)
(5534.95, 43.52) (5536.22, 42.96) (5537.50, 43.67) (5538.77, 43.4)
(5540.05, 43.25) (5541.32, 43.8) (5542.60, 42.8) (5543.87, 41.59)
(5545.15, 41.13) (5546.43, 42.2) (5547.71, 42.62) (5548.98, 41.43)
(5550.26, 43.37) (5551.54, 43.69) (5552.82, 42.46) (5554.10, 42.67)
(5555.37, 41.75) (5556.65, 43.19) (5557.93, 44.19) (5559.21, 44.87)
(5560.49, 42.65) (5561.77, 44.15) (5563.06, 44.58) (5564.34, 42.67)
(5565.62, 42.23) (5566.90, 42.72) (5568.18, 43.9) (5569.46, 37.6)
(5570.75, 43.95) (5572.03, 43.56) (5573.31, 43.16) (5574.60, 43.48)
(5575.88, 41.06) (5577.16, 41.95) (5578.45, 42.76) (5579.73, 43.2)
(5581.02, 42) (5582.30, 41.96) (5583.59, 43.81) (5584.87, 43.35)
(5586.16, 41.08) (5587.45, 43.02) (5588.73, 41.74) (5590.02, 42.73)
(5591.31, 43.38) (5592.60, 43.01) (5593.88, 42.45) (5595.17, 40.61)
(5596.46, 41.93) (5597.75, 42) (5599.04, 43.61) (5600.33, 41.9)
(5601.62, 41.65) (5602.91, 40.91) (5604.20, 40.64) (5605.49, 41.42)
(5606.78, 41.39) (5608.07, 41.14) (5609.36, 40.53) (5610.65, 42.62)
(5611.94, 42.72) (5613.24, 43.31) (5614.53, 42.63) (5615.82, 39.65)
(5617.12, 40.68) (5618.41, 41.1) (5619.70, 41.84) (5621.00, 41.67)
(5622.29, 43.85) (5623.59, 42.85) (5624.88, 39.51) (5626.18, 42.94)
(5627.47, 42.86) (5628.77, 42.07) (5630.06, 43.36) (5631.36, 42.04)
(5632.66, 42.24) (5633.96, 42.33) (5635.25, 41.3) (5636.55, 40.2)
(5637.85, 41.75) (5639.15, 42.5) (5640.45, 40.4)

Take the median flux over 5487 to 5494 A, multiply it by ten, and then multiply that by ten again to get 4330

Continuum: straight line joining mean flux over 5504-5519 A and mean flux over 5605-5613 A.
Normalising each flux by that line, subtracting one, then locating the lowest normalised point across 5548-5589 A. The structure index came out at 5569.46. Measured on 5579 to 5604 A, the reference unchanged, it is 5595.17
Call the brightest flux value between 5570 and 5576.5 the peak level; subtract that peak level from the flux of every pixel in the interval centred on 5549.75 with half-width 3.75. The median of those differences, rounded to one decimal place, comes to -1.4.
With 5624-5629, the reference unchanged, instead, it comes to -1.5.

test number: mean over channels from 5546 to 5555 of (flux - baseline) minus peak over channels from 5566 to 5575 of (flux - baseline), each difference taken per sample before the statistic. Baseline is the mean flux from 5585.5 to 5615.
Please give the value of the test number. -1.3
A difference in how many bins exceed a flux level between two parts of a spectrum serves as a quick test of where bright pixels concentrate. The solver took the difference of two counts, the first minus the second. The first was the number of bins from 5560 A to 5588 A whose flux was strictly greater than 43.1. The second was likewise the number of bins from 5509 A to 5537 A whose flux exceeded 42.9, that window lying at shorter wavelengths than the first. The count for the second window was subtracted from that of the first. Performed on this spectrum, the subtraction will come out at -5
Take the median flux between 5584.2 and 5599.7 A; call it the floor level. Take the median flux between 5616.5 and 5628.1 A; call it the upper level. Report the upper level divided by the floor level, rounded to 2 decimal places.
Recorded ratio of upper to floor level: 0.98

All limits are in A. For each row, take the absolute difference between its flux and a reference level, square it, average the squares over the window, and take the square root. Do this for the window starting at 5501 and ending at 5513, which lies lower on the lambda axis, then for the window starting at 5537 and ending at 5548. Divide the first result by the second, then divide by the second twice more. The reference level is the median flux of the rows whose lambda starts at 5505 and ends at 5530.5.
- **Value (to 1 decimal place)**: 1.8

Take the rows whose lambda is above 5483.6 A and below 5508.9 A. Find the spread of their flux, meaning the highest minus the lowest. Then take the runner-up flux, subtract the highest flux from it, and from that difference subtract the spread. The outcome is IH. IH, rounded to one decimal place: -8.7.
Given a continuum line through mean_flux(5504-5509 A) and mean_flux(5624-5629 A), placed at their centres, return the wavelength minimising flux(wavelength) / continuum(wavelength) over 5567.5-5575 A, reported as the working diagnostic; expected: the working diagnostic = 5569.46 A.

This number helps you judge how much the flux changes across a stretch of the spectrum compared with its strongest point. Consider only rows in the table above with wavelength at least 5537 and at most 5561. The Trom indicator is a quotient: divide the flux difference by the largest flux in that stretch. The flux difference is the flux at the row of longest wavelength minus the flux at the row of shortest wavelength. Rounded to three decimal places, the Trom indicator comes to -0.023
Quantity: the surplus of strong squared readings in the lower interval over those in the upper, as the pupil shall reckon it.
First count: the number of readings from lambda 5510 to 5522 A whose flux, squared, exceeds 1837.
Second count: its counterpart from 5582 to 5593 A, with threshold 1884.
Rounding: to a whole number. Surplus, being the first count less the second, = 4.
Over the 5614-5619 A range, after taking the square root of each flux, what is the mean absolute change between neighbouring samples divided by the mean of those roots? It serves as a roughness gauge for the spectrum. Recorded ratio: 0.018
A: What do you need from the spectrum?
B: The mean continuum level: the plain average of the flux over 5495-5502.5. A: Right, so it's 44.48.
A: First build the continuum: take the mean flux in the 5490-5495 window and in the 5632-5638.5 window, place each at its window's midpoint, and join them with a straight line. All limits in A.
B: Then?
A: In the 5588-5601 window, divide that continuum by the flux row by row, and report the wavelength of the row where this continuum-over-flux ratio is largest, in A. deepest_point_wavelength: 5595.17 A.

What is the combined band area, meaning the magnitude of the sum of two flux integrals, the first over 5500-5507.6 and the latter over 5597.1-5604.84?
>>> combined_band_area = 656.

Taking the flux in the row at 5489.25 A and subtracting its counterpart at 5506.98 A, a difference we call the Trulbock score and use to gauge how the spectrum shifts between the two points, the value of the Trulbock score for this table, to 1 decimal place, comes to 1.9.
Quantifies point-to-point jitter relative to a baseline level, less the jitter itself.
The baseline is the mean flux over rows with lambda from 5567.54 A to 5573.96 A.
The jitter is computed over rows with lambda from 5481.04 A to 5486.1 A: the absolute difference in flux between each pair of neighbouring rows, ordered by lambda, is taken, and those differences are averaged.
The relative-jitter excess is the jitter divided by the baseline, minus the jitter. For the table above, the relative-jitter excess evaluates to -2.8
